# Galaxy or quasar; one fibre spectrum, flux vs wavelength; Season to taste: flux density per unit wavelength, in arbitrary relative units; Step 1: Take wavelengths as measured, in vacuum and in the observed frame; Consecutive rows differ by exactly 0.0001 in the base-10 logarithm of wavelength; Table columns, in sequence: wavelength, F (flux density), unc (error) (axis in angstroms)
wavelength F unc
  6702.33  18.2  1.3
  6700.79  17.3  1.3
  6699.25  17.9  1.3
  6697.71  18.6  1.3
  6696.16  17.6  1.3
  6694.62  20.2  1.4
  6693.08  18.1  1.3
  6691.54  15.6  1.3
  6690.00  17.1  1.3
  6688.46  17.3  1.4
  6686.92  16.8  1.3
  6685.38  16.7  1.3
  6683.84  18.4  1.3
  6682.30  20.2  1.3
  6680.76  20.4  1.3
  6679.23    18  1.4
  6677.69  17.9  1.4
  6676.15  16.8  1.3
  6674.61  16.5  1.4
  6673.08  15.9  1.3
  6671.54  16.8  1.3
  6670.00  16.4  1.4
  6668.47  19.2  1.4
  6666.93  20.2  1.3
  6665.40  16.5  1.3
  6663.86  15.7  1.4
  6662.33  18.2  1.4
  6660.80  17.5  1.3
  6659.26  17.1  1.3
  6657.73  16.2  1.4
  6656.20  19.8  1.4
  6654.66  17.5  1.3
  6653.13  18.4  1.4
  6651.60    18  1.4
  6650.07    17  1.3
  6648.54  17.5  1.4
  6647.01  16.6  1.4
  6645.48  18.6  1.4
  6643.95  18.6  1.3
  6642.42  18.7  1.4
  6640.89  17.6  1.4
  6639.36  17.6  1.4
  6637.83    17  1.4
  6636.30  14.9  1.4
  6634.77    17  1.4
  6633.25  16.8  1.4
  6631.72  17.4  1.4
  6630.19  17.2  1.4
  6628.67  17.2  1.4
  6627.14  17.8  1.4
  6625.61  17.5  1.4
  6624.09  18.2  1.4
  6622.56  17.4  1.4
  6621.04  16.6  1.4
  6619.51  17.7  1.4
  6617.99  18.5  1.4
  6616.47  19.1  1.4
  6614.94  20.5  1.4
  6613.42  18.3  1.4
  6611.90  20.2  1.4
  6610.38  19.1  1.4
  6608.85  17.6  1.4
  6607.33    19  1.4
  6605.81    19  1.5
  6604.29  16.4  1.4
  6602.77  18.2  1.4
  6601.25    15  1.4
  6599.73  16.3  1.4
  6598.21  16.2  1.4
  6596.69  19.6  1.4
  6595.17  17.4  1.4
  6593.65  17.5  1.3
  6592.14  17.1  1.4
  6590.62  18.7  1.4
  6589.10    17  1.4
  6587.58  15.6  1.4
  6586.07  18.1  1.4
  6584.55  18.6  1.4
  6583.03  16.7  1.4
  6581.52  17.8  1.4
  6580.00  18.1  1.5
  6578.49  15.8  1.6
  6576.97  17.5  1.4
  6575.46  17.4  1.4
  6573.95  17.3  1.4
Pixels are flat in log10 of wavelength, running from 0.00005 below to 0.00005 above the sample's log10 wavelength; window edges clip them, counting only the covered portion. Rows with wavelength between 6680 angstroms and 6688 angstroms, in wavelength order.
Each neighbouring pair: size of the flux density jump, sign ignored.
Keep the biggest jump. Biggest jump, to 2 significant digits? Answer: 1.8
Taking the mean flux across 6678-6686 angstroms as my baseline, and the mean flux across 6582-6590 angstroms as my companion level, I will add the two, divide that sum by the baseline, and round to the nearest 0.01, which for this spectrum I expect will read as 1.92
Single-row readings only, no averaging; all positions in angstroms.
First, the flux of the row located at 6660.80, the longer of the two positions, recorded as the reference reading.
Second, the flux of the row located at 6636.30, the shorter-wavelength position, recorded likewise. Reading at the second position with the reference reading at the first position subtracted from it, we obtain -2.6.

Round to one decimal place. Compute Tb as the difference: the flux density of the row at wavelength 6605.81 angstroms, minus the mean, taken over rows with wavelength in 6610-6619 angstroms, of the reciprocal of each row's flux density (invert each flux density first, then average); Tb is 18.9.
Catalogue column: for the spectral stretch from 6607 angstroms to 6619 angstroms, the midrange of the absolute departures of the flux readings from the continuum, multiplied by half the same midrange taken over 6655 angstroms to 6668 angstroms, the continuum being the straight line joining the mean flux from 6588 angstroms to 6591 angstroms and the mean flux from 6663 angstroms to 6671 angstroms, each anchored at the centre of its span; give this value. 1.0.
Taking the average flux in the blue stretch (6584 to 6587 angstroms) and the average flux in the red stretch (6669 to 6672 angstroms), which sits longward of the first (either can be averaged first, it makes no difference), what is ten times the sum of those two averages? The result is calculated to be 350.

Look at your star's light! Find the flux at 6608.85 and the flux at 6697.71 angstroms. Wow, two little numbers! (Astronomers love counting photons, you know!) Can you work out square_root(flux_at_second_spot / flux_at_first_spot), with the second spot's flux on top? 1.03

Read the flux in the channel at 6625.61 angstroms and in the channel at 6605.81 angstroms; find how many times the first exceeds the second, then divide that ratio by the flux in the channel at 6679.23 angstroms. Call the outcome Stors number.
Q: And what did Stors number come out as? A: 0.0512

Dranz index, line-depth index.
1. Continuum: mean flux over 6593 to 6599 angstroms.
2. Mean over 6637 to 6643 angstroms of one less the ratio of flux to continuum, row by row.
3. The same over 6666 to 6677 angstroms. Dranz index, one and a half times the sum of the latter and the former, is 0.02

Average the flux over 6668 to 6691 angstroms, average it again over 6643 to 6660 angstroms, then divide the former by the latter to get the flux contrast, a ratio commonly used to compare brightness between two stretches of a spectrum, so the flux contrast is 0.99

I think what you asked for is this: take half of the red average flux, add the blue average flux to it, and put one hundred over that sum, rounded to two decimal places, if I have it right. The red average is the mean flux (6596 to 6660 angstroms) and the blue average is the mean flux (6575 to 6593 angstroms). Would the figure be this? 3.81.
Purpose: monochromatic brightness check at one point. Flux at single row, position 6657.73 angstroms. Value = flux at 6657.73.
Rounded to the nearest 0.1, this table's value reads 16.2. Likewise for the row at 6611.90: 20.2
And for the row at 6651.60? 18.0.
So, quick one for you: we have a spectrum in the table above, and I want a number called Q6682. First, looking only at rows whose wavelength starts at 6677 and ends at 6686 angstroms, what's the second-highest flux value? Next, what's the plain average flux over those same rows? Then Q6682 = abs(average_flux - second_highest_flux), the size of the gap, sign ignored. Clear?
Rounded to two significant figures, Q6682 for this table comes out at 1.6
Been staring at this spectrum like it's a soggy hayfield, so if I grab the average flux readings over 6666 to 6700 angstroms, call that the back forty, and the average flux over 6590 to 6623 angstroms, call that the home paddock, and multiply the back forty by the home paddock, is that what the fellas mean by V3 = 320.7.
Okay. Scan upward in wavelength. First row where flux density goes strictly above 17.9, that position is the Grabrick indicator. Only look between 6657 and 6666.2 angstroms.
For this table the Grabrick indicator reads 6662.33 angstroms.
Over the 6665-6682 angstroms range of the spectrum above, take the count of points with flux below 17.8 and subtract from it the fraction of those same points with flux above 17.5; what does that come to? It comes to 5.5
